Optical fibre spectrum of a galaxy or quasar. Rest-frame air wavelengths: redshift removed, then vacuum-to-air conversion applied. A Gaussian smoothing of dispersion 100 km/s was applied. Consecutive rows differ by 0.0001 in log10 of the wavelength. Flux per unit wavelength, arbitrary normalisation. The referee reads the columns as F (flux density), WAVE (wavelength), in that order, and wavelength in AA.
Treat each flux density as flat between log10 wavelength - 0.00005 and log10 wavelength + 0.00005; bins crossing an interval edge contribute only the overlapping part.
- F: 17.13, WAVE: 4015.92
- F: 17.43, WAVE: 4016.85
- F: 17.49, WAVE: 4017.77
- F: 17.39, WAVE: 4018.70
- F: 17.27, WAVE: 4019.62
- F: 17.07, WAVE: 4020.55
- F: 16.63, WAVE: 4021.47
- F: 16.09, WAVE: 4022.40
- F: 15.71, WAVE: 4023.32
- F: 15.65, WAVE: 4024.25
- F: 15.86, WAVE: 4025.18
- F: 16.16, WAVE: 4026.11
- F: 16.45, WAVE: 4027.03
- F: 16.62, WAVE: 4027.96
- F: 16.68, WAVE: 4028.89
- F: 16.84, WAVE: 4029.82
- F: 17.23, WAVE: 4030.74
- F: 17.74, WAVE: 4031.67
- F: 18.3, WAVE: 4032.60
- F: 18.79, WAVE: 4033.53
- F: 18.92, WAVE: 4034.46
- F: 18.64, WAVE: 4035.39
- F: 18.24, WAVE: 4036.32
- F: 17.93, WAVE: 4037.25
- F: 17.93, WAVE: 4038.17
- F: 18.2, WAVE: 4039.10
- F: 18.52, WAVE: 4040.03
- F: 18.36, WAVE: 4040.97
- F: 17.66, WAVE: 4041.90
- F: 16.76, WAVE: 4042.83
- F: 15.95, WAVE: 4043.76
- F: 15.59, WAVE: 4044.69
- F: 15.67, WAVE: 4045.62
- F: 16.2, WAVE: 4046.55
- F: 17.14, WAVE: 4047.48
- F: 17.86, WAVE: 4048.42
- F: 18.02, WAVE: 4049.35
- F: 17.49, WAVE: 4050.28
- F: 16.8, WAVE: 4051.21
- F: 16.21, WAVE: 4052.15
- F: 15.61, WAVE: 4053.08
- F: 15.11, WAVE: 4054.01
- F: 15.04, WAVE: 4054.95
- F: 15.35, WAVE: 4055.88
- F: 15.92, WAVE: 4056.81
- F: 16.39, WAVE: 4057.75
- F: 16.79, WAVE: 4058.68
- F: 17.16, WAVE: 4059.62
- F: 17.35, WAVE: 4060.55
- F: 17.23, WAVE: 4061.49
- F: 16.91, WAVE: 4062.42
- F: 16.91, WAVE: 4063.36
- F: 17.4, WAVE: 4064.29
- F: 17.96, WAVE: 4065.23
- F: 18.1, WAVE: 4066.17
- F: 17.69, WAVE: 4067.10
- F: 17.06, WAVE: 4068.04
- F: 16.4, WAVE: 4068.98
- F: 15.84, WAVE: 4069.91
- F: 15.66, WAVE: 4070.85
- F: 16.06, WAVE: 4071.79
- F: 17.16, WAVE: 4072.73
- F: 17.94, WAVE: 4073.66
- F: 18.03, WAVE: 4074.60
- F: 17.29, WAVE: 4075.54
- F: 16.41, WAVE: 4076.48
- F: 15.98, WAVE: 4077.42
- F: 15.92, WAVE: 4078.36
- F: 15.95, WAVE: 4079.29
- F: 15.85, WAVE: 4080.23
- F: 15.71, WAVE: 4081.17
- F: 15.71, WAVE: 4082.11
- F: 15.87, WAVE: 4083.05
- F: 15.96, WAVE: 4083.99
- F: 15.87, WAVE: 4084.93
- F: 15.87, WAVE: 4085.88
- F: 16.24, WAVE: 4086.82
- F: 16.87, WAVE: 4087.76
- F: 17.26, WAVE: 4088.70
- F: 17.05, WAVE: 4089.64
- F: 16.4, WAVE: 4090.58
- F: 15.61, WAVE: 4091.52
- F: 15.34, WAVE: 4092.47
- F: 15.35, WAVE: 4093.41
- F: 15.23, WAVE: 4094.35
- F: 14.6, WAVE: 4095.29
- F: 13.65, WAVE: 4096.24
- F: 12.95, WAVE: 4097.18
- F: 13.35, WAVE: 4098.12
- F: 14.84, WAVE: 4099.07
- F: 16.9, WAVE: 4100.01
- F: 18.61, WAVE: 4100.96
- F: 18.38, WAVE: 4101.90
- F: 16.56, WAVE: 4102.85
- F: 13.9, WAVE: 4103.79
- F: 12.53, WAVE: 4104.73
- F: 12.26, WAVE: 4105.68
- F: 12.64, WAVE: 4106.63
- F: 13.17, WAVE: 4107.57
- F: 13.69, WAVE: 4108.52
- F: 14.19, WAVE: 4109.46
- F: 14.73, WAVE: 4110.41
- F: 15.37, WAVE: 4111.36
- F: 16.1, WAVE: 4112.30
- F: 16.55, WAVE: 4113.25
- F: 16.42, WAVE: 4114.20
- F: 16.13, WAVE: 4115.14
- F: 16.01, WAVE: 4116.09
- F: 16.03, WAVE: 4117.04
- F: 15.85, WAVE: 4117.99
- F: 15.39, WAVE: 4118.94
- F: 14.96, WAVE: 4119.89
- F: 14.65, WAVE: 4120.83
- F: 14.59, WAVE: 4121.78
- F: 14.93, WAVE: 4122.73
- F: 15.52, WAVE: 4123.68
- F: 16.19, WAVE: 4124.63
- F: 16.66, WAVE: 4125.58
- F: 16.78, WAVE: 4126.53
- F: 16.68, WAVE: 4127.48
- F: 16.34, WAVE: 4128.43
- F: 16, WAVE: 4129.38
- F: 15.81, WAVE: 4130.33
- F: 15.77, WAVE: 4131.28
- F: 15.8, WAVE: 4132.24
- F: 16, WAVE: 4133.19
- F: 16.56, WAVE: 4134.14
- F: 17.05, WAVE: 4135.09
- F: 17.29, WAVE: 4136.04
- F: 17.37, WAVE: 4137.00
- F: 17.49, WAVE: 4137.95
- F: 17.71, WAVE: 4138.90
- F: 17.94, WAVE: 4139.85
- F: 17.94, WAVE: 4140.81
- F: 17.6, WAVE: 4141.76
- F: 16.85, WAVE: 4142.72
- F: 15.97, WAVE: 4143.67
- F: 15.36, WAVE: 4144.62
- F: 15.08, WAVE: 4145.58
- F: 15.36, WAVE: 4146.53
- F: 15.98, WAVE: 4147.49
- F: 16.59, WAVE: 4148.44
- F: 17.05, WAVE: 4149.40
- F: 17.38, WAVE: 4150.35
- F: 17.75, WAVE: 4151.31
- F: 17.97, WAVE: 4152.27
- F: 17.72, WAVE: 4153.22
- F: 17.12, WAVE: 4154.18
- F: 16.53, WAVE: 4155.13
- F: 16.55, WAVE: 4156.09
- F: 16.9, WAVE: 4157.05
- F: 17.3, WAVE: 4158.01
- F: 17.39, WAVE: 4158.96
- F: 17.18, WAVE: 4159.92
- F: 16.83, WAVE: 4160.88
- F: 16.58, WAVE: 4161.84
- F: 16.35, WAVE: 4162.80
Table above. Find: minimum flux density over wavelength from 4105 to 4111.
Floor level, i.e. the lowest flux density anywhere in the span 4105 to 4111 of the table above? 12.26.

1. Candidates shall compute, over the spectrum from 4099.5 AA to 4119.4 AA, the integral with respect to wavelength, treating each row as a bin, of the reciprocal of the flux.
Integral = 1.32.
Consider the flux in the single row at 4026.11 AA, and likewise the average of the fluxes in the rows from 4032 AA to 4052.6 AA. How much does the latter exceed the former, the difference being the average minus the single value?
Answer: 1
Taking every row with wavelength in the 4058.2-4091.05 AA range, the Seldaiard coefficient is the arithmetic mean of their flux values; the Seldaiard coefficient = 16.7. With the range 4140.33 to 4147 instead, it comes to 16.3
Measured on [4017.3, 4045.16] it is 17.2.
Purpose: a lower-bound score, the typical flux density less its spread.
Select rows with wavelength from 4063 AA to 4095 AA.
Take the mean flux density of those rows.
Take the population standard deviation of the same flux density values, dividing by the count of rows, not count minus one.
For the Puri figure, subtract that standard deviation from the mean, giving 15.6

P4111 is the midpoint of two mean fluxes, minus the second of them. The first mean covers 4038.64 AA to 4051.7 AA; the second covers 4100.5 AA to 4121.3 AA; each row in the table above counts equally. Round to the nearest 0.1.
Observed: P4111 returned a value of 1.0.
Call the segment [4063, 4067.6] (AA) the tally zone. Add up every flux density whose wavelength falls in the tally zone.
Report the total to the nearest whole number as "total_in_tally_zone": 88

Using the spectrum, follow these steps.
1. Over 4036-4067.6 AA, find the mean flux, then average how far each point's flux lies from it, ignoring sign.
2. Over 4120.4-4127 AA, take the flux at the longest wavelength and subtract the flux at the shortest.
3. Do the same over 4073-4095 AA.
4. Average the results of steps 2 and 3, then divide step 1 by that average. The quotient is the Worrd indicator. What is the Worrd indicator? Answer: -2.9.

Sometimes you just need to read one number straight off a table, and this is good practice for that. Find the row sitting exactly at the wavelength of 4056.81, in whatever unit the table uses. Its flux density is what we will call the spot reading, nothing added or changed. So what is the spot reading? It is 15.92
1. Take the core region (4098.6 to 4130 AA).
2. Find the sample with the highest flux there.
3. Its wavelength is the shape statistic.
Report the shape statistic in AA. 4100.96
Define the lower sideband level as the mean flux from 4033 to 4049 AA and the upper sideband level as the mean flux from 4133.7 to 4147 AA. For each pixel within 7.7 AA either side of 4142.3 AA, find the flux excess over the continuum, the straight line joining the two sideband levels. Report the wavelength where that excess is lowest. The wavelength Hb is 4145.58 AA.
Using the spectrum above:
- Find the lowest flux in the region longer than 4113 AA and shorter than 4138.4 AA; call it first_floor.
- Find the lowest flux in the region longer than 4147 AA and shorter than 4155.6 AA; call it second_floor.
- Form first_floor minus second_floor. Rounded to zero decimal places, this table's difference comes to -1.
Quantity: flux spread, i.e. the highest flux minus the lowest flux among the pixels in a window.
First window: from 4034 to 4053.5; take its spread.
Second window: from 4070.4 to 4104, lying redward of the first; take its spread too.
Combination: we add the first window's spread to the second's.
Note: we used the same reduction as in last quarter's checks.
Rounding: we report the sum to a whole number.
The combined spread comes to 9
